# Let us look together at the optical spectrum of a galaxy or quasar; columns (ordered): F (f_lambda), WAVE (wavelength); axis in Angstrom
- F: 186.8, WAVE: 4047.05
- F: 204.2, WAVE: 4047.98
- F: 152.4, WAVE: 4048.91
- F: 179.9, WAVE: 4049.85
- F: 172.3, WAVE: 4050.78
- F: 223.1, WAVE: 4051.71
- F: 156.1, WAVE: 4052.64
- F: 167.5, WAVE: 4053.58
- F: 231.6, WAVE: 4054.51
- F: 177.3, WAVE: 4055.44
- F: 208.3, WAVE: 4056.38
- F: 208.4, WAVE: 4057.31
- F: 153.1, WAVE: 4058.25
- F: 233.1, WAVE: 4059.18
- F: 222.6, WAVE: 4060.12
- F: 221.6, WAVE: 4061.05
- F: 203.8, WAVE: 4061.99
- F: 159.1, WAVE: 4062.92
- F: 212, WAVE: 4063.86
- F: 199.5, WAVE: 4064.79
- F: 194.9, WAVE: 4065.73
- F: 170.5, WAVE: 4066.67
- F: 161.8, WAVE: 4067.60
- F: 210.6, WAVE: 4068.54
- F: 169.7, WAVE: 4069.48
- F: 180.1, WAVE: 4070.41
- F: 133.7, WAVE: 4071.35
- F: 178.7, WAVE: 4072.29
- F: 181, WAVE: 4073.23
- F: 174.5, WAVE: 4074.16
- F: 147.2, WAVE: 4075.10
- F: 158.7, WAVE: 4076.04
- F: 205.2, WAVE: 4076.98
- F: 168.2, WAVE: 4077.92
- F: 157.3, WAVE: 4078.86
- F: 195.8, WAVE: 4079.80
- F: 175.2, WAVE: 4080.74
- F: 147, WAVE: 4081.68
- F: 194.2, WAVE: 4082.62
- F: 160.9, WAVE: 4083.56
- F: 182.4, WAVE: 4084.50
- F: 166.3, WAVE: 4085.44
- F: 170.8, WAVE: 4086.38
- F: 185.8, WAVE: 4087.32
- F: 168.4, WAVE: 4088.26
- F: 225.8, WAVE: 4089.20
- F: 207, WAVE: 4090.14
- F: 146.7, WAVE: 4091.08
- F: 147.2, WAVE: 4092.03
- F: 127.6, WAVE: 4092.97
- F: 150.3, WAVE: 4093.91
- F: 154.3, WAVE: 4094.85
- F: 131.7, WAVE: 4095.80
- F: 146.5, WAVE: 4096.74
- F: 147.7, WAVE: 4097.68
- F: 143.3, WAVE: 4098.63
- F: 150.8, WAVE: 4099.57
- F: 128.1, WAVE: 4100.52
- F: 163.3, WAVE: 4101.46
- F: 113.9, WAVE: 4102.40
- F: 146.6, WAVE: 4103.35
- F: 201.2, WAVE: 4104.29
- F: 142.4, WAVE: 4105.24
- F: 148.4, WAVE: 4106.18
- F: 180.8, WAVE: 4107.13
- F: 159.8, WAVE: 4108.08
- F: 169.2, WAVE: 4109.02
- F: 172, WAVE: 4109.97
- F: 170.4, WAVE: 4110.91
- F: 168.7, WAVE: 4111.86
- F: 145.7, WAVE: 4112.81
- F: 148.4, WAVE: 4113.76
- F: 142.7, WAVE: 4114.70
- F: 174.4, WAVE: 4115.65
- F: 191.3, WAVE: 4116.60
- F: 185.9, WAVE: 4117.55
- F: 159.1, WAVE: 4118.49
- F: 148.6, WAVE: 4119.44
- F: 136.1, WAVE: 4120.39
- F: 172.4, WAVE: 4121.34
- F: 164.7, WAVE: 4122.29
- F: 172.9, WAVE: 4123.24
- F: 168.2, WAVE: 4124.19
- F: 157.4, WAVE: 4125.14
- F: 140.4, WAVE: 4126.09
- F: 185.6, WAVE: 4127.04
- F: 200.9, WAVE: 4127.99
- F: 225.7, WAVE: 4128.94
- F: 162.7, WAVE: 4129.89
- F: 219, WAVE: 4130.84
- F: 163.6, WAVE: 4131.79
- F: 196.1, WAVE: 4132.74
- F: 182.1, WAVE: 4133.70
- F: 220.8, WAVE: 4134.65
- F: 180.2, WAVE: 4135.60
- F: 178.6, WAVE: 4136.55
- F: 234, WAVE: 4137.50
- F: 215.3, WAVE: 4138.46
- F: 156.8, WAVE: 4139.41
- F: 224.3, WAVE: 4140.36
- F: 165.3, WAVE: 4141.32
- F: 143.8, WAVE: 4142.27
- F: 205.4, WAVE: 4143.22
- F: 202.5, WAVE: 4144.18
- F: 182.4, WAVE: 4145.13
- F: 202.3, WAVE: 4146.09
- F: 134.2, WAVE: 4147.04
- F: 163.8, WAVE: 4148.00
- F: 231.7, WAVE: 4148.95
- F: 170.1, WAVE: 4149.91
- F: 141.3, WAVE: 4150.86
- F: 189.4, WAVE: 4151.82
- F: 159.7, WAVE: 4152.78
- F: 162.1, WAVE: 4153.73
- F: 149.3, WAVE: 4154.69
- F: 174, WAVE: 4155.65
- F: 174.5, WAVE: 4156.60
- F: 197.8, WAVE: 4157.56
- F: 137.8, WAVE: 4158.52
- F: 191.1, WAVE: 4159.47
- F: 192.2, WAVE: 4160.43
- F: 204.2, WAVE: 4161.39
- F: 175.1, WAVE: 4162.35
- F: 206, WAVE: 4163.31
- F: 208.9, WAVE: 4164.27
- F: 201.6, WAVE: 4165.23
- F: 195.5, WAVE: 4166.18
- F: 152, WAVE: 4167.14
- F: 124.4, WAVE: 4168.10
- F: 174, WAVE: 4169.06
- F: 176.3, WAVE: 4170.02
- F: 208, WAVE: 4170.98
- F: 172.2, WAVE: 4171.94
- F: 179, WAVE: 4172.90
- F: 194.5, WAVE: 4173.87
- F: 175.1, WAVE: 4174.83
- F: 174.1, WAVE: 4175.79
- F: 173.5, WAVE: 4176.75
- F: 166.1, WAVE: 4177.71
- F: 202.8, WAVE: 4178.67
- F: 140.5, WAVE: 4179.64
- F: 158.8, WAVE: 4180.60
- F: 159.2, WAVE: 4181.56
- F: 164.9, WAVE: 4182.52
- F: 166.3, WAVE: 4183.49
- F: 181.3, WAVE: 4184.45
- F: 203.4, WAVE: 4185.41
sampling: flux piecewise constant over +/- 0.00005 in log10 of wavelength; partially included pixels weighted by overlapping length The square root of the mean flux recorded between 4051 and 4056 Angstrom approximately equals 13.8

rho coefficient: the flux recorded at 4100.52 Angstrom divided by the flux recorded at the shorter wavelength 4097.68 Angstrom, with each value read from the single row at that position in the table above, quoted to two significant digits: 0.87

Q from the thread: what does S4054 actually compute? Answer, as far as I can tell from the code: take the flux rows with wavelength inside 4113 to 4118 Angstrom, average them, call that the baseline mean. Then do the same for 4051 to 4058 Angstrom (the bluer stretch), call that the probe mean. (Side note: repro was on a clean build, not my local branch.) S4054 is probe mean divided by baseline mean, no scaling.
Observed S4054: 1.16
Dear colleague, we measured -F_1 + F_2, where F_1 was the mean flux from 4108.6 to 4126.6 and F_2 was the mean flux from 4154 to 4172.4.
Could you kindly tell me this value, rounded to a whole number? 17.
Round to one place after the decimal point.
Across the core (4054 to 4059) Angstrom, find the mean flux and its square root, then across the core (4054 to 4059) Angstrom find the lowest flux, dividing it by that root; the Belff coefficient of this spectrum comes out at 10.9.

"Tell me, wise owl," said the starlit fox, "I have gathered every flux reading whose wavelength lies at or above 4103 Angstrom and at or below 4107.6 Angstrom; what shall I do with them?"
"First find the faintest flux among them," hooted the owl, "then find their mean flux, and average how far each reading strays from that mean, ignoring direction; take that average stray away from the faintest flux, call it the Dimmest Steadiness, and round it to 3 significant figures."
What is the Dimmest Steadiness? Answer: 121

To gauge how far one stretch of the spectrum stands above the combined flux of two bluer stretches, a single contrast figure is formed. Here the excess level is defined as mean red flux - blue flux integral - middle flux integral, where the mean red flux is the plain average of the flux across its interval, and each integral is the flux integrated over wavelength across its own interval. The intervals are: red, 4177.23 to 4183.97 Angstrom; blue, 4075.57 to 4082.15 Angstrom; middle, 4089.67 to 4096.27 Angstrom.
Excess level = -1972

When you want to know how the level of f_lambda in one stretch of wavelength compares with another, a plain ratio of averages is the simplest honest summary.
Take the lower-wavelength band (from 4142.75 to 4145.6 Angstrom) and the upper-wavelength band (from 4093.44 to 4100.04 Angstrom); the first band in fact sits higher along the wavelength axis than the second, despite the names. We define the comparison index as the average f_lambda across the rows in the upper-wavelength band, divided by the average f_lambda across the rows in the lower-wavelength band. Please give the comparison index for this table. 0.74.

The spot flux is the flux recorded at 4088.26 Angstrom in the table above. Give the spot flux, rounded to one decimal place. 168.4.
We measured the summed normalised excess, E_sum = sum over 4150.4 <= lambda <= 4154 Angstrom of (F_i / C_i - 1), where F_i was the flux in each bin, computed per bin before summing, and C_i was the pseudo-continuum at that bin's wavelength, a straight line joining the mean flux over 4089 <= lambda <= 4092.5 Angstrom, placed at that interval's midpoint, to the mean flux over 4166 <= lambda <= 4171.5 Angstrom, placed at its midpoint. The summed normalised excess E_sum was -0.2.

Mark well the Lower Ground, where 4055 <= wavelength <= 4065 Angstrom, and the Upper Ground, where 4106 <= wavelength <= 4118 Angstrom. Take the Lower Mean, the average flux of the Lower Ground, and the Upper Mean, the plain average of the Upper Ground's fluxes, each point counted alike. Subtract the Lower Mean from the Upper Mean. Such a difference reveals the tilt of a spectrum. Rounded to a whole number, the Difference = -34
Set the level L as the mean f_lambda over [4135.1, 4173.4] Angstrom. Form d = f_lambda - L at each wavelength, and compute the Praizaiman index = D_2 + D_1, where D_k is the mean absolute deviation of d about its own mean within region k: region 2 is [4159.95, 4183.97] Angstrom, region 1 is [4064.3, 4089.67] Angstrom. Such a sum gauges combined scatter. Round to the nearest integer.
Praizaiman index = 33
